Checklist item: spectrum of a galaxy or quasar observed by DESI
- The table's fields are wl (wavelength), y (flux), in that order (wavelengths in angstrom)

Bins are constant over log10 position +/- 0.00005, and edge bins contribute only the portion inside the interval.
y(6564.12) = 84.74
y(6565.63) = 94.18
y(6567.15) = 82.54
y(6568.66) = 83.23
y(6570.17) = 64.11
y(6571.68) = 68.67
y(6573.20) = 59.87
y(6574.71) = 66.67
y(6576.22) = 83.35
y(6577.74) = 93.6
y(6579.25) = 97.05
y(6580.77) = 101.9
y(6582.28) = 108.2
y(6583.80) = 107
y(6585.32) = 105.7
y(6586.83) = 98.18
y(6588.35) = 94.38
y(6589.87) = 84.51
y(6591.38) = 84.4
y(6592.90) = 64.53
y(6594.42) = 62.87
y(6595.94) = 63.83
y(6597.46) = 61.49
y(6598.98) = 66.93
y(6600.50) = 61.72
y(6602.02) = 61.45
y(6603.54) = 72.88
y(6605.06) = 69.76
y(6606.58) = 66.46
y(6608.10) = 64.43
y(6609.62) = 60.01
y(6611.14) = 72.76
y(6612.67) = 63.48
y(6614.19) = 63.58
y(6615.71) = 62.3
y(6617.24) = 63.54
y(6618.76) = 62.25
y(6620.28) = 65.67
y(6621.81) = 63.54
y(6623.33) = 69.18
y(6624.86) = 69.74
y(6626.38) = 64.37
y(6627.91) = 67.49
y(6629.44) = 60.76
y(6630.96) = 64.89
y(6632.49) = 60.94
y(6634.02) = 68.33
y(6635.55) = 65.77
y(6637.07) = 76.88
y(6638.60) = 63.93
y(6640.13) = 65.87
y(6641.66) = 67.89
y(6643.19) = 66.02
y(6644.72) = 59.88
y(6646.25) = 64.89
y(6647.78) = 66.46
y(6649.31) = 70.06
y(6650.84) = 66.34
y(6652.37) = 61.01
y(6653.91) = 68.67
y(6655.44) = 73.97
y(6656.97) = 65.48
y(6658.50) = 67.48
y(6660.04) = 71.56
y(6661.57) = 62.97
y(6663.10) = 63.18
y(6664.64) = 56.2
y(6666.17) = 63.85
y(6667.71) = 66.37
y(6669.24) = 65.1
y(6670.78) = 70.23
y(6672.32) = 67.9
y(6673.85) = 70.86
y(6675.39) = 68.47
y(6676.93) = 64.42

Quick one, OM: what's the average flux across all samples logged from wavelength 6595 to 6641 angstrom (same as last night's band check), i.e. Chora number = 65.5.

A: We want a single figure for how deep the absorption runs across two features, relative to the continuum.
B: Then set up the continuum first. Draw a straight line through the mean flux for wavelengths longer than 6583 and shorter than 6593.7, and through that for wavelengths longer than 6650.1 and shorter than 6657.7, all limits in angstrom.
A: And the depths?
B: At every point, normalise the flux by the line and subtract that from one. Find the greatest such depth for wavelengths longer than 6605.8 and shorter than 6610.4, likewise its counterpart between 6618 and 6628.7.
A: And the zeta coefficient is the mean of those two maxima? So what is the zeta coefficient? 0.25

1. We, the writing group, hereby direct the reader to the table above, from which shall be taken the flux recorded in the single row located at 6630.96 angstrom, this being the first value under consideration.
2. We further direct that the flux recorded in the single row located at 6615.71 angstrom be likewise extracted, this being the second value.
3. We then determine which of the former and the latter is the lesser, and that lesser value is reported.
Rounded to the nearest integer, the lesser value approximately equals 62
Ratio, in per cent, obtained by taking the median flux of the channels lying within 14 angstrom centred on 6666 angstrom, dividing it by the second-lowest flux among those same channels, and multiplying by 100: 103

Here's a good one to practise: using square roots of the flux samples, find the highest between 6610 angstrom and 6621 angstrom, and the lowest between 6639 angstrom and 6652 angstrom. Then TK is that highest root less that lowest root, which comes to 0.79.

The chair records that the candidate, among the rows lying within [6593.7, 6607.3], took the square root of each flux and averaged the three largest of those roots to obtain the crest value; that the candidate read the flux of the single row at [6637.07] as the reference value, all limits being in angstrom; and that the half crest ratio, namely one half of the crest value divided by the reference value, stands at 0.054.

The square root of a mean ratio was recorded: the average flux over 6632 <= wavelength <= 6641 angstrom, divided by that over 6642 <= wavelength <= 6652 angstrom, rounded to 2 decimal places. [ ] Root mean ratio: 1.01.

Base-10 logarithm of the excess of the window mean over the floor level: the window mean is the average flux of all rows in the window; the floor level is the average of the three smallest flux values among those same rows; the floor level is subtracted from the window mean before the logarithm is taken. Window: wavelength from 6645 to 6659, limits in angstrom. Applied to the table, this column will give 0.5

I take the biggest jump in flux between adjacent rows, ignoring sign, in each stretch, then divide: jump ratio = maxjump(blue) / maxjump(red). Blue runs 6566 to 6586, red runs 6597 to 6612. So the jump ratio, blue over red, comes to 1.50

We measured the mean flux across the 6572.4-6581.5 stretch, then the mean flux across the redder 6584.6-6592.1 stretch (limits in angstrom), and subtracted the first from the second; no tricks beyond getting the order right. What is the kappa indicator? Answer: 10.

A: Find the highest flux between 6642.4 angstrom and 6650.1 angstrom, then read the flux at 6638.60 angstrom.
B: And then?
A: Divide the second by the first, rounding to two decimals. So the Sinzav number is 0.91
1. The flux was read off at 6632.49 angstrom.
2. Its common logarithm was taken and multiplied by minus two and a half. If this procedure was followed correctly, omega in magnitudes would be -4.5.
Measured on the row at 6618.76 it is -4.5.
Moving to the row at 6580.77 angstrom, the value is -5.0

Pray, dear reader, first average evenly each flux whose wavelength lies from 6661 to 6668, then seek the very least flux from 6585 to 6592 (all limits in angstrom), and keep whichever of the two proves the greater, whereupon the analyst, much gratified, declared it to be 84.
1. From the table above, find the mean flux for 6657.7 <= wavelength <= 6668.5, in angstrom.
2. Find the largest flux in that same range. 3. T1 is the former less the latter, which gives -7.0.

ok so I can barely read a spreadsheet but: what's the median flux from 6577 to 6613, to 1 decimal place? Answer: 71.3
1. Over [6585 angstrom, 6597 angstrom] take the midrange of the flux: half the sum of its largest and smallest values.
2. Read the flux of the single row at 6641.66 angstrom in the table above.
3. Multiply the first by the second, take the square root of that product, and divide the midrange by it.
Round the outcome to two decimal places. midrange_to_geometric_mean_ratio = 1.11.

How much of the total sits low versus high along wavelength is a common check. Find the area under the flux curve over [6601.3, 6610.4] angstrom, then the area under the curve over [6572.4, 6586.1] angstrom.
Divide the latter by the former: 2.1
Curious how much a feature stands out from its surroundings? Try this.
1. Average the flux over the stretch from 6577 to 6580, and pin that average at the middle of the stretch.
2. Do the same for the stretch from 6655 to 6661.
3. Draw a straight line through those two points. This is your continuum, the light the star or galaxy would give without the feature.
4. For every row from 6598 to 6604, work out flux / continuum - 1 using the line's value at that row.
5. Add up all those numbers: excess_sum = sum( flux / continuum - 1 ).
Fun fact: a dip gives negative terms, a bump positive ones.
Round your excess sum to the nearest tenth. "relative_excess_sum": -1.0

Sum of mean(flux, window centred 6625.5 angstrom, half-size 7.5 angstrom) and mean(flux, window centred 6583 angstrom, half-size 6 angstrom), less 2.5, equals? 163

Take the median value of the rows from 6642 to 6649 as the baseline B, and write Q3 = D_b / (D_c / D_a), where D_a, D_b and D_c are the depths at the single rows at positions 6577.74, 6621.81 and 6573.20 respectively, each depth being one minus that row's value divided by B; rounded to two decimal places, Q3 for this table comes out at -0.15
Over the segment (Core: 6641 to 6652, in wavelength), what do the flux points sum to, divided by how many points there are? 66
